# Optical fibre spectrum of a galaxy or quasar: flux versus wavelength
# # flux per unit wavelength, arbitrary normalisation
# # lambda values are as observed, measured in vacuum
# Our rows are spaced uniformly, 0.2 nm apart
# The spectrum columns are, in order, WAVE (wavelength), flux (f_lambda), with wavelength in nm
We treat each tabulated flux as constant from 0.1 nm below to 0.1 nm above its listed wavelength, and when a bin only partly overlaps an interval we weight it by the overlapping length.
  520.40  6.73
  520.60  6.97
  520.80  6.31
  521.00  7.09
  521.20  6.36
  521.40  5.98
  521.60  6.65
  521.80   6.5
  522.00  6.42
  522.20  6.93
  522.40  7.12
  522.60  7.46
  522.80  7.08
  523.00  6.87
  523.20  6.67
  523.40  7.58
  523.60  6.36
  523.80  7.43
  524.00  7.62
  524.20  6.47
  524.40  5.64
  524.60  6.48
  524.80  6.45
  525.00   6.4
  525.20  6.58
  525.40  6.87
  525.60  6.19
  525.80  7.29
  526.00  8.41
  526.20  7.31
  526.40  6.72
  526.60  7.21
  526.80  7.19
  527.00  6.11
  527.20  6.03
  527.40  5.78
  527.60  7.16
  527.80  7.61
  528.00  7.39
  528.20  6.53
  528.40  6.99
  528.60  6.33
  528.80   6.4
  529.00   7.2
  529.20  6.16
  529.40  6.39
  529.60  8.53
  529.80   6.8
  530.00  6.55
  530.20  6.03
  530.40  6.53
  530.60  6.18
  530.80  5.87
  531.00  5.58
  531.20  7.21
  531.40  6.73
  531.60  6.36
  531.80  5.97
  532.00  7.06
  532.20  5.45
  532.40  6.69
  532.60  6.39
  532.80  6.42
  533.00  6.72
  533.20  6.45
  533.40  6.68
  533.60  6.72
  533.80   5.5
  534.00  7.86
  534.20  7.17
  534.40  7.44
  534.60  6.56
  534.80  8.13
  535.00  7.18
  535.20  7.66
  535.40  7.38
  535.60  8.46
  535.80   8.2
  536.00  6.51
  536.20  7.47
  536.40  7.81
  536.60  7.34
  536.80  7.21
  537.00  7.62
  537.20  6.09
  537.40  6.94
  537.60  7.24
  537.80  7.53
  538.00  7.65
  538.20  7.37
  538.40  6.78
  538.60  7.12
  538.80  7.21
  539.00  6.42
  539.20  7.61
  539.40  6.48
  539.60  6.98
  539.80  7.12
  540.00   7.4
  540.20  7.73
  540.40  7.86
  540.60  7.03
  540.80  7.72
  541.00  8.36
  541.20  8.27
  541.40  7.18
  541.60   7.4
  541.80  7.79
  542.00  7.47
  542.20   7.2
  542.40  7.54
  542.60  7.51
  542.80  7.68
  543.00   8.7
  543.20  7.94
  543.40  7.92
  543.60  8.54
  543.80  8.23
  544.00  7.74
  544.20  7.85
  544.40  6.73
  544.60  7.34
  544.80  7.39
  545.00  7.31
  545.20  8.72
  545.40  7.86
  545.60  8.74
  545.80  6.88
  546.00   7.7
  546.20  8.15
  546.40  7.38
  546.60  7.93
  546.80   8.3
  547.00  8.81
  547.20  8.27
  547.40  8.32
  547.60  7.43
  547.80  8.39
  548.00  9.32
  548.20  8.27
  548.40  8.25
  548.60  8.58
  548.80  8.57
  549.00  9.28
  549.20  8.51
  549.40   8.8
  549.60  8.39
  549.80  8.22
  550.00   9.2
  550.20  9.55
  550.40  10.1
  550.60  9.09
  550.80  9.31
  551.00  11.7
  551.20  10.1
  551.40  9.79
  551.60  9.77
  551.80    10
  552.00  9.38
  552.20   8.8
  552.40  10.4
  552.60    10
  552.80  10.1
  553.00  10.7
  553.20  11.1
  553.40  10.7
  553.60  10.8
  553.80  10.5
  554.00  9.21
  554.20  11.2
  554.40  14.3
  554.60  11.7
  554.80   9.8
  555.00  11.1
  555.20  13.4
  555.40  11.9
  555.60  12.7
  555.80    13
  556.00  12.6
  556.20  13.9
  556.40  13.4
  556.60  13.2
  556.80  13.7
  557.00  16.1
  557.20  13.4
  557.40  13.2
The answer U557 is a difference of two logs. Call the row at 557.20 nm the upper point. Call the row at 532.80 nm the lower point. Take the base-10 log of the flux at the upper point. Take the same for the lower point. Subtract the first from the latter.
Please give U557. -0.32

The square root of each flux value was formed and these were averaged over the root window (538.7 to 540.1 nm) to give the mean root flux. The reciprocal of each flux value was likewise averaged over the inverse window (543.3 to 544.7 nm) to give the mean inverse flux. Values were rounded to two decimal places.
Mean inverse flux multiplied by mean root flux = 0.34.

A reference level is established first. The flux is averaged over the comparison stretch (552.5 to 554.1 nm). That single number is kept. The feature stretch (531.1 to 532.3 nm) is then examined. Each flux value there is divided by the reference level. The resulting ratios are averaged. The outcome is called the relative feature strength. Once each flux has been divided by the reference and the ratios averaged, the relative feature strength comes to 0.62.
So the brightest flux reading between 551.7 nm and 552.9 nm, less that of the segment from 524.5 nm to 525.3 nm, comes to 3.8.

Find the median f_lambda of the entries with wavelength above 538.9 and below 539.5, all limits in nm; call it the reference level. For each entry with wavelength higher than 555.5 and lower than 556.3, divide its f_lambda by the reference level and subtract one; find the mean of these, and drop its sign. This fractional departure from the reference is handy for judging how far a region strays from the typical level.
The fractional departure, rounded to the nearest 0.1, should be 1.0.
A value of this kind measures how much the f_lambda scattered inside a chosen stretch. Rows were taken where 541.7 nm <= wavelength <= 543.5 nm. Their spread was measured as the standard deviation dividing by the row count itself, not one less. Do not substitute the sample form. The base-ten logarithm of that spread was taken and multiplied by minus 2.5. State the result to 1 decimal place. 1.0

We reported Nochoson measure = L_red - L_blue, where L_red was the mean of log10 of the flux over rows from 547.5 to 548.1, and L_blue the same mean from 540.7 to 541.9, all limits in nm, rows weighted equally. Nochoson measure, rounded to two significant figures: 0.031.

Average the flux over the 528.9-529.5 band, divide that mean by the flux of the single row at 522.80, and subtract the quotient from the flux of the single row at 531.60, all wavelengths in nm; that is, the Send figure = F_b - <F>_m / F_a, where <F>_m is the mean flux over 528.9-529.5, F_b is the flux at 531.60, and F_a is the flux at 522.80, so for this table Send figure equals 5.4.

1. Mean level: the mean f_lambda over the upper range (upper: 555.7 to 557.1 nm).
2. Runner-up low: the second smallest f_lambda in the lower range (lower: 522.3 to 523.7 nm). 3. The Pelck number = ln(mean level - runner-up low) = 2.0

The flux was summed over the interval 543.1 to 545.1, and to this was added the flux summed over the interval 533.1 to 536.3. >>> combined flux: 192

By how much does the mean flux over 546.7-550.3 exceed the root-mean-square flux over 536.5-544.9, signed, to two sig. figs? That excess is 1.1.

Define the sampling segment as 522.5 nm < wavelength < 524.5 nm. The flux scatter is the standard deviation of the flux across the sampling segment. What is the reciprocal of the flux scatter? 1.6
